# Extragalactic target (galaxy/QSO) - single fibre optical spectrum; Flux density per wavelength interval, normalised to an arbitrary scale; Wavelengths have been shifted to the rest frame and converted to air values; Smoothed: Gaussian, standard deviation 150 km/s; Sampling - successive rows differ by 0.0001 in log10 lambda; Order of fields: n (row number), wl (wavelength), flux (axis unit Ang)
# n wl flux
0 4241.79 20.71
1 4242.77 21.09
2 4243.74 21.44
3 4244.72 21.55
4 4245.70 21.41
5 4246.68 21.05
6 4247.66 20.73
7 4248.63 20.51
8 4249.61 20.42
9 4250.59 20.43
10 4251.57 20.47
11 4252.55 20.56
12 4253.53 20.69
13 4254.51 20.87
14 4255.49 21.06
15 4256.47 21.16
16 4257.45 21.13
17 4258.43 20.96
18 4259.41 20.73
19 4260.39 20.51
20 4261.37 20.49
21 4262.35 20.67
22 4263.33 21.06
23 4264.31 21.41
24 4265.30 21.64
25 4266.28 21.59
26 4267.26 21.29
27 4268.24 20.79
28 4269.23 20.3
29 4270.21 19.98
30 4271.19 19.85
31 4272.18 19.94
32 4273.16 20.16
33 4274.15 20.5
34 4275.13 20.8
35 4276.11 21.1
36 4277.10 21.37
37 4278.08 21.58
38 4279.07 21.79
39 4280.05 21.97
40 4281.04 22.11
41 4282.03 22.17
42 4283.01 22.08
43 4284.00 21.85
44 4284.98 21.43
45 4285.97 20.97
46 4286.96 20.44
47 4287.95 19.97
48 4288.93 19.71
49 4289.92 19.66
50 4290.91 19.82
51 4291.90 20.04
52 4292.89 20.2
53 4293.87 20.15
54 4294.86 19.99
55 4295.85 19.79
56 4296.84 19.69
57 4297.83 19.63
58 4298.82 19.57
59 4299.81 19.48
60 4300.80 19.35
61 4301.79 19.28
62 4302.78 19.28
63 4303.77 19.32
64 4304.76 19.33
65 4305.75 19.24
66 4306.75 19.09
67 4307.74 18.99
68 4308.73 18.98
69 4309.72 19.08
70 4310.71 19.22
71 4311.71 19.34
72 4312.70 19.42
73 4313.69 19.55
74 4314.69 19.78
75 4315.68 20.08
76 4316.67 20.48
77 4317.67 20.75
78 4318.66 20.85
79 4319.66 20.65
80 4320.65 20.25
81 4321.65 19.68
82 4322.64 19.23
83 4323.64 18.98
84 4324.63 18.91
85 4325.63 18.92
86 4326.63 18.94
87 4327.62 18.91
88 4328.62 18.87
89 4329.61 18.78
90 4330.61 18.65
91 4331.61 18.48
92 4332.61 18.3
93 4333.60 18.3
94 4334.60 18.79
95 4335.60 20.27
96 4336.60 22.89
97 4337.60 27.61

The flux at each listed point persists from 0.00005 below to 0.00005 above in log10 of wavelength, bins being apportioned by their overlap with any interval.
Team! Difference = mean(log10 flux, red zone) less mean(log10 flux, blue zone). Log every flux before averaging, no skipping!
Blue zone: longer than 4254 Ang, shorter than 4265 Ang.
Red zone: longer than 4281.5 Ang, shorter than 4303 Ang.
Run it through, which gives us -0.015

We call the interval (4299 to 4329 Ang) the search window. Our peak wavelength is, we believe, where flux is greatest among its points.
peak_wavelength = 4318.66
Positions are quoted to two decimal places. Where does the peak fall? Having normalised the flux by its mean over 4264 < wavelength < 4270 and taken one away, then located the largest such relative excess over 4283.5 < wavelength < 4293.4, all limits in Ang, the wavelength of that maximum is 4284.00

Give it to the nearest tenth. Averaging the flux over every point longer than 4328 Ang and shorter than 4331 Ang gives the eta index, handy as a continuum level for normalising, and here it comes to 18.8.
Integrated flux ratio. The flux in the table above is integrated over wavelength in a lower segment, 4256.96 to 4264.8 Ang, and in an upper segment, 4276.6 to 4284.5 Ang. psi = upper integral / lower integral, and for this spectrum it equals 1.05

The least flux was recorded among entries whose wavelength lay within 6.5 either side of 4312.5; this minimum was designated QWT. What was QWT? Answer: 18.98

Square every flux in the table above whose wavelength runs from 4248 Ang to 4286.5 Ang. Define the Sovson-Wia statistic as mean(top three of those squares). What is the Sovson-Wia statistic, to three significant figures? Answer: 489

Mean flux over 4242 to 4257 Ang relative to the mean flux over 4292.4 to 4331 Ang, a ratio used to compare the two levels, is 1.07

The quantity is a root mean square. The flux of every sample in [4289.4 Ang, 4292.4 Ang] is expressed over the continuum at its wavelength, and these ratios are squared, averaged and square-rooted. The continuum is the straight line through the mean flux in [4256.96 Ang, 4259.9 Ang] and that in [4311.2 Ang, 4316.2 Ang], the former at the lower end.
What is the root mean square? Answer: 0.98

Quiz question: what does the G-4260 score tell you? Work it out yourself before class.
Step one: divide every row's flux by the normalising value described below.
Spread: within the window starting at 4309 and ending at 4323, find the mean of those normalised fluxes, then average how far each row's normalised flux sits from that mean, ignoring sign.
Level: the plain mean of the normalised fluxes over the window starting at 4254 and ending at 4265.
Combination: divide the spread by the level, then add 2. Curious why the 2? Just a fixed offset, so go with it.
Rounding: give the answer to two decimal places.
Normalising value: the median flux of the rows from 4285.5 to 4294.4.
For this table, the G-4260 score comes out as 2.03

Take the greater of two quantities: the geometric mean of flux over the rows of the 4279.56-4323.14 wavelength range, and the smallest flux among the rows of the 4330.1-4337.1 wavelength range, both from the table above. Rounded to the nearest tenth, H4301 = 20.0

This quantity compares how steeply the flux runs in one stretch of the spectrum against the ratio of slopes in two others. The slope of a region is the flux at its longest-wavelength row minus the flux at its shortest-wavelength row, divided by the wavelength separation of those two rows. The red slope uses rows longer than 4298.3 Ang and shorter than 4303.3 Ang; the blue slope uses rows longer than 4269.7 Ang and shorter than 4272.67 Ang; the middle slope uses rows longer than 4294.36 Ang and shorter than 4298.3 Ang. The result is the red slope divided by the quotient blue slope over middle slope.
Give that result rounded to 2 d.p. -0.44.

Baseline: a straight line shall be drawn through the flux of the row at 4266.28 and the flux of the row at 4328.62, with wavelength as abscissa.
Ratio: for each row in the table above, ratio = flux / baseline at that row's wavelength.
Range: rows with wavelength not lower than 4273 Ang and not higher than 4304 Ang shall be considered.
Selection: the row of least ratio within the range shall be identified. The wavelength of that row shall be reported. 4273.16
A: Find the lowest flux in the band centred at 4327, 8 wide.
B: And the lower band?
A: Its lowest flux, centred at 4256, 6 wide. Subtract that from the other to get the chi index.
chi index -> -2.0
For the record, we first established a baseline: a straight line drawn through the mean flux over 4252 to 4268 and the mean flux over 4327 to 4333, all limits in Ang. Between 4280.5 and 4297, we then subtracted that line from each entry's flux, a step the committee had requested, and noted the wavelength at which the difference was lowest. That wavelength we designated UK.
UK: 4289.92 Ang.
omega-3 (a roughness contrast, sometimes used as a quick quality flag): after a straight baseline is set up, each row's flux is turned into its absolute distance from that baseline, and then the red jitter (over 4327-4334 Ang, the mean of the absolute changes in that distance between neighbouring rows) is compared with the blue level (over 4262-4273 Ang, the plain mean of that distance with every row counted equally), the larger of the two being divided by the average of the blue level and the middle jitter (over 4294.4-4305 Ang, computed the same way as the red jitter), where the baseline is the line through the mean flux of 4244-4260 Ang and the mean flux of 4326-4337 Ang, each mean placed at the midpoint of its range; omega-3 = 1.8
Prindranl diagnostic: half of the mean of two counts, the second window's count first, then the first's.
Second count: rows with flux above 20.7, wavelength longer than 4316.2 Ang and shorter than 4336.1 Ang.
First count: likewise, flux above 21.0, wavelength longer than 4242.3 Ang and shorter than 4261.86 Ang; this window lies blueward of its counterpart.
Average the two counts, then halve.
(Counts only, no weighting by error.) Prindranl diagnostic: 2.5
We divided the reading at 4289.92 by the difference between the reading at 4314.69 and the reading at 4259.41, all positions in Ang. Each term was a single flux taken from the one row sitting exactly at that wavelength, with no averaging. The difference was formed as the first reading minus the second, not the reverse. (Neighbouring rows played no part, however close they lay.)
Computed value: -21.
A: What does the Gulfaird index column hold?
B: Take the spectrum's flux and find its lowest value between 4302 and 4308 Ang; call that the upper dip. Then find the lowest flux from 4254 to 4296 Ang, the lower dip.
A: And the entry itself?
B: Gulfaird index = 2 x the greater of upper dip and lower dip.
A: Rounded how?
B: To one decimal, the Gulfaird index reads 39.3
